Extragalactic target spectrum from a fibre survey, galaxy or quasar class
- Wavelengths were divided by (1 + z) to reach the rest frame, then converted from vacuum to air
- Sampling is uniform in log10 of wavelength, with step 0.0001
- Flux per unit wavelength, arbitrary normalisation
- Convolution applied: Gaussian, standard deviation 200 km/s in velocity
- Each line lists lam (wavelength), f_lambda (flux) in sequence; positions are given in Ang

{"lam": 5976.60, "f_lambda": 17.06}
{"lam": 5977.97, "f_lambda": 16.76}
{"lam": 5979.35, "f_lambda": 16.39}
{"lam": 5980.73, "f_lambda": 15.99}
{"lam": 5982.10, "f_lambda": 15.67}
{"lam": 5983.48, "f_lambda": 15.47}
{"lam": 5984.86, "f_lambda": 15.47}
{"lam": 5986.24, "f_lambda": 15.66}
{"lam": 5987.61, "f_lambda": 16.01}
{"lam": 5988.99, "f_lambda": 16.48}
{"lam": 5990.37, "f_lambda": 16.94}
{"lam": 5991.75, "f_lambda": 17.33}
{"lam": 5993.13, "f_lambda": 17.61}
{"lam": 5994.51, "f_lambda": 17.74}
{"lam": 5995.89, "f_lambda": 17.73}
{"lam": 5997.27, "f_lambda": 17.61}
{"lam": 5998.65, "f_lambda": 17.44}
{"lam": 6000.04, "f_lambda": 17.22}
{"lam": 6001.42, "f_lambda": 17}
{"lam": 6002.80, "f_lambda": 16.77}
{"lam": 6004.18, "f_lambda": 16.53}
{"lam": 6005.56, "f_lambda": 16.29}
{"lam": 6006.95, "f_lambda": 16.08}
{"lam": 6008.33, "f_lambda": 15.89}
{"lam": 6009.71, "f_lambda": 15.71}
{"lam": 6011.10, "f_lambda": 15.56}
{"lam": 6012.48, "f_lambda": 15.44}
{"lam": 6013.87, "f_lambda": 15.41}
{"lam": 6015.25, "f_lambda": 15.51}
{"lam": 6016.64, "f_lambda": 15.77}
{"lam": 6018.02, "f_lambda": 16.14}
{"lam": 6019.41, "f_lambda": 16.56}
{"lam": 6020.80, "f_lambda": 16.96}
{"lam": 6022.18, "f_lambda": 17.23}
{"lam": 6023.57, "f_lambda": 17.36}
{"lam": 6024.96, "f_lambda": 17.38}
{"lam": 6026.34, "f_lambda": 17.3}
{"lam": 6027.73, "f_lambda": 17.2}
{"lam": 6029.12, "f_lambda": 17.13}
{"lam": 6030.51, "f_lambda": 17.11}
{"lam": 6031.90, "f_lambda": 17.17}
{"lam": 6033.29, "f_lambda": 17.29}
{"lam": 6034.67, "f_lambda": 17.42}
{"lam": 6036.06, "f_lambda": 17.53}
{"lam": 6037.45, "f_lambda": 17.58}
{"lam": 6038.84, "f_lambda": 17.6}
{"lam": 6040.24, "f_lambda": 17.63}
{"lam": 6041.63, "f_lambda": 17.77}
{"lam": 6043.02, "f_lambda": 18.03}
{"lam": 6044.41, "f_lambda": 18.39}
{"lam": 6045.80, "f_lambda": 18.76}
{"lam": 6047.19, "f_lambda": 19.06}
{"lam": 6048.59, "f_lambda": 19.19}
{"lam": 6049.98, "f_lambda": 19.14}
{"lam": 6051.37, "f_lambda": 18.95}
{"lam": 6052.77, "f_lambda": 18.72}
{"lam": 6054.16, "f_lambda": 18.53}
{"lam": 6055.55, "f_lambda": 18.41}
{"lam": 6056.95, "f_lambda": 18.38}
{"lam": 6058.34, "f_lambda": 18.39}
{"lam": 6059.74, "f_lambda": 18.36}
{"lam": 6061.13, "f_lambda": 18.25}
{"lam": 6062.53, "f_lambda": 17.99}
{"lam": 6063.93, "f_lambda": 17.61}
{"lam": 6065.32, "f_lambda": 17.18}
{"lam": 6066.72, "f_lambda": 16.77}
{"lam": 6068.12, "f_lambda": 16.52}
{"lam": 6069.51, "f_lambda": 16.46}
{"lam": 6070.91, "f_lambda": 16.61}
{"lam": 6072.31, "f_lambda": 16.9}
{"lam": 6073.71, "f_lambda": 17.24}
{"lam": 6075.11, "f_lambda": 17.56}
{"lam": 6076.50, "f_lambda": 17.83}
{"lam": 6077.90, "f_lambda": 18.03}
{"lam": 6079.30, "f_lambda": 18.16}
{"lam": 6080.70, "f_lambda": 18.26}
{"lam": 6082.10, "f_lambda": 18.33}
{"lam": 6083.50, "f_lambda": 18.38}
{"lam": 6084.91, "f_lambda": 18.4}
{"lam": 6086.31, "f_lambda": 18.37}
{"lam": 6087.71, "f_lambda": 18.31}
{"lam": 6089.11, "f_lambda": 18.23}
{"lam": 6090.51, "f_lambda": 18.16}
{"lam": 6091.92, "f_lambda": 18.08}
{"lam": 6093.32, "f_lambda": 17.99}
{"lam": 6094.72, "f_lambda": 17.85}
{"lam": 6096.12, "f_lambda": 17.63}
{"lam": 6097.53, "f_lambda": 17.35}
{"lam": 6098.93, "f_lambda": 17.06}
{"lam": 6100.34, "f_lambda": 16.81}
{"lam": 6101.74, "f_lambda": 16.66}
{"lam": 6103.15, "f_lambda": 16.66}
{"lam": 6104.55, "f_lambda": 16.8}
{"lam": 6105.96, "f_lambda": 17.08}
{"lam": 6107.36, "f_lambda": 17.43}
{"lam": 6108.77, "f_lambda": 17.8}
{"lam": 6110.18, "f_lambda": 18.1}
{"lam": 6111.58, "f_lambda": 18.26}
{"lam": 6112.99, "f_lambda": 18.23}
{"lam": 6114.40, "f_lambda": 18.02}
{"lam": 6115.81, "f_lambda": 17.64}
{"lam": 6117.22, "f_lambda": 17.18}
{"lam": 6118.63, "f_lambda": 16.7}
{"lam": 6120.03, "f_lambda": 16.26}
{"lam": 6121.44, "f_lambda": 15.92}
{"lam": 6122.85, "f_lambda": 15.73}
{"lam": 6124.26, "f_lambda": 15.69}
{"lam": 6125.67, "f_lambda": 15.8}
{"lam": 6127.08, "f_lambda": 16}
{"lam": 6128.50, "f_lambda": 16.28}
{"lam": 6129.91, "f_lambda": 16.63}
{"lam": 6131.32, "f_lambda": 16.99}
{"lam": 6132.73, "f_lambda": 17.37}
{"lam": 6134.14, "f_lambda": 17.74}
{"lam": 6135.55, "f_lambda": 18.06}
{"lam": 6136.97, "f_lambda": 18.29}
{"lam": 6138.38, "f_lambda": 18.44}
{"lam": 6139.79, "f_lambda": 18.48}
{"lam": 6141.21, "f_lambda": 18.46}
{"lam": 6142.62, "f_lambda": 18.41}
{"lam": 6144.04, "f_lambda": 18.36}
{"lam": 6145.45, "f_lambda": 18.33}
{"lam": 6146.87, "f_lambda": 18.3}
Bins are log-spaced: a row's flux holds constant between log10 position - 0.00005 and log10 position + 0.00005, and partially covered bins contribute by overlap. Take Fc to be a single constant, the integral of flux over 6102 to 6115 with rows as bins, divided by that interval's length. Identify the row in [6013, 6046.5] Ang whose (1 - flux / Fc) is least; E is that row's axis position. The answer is 6045.80 Ang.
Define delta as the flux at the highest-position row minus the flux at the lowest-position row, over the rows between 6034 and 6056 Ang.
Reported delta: 1.0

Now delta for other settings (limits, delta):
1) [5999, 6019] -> -1.1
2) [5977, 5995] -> 1.0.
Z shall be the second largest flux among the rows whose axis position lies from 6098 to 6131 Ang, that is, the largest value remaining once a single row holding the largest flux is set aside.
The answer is 18.23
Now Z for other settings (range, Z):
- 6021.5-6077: 19.14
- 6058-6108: 18.39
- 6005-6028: 17.36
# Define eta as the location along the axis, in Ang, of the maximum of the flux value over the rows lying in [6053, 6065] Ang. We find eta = 6054.16 Ang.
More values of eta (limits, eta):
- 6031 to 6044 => 6043.02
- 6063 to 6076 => 6063.93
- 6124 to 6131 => 6129.91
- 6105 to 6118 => 6111.58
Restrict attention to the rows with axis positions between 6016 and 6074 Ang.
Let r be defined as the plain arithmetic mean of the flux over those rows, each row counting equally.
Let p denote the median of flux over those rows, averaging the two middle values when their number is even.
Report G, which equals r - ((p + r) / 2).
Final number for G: 0.07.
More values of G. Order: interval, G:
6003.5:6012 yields 0.01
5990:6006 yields -0.05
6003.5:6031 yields 0.01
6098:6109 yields 0.05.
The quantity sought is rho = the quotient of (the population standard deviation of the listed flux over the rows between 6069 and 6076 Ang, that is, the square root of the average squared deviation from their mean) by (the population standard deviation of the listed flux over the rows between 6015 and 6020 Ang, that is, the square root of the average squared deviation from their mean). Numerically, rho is 1.02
